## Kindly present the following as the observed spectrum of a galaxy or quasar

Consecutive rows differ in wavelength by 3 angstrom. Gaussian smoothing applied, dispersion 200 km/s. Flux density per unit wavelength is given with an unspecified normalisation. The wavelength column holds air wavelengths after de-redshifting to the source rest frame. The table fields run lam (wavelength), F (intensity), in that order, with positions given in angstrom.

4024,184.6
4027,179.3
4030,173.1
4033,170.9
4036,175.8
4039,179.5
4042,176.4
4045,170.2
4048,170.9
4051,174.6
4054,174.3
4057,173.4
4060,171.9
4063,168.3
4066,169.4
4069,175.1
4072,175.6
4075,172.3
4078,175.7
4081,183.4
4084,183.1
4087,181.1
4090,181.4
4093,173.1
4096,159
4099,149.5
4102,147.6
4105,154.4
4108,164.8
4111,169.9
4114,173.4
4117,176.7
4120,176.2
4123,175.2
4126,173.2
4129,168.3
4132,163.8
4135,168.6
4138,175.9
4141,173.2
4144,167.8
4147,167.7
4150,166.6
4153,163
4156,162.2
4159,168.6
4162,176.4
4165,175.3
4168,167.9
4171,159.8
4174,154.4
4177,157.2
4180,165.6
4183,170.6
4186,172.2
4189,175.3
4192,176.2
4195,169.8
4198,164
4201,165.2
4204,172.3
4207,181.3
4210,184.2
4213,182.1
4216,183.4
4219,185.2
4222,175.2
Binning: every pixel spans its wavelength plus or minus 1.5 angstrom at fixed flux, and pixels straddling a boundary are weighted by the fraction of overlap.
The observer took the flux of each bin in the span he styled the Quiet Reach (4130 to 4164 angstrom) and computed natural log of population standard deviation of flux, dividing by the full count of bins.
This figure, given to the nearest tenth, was 1.5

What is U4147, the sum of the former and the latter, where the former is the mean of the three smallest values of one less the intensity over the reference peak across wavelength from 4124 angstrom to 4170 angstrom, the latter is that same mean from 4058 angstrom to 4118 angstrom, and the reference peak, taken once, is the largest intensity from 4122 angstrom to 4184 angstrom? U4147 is -0.032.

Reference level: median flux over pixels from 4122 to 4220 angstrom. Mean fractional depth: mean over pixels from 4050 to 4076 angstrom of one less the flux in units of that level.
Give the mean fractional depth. -0.017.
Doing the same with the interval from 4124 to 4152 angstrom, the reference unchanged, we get 0.002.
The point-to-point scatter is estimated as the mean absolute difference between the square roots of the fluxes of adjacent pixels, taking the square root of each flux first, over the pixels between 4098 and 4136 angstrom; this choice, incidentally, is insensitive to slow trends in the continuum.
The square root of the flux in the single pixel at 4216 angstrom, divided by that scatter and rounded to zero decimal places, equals 85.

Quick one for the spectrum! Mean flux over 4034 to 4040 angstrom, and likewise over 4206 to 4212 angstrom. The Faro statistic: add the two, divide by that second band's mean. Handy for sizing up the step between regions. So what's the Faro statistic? 1.97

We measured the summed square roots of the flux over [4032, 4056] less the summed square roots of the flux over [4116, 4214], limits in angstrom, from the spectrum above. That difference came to -325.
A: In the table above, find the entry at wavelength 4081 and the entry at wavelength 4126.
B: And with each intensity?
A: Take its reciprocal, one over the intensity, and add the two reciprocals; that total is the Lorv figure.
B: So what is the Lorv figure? 0.0112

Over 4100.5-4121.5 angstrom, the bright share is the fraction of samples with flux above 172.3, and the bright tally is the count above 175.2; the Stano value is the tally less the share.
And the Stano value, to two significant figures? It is 1.6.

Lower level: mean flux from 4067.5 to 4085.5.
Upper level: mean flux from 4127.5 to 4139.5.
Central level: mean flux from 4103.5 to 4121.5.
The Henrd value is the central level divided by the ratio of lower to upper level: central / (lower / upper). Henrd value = 161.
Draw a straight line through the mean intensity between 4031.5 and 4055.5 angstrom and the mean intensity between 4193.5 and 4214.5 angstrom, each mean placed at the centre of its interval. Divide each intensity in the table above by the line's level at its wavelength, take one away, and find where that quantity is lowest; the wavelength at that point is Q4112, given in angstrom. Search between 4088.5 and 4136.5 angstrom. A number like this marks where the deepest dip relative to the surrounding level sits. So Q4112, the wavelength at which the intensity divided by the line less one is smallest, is 4102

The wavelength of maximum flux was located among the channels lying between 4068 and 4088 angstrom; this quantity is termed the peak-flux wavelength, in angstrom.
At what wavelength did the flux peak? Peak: 4081 angstrom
